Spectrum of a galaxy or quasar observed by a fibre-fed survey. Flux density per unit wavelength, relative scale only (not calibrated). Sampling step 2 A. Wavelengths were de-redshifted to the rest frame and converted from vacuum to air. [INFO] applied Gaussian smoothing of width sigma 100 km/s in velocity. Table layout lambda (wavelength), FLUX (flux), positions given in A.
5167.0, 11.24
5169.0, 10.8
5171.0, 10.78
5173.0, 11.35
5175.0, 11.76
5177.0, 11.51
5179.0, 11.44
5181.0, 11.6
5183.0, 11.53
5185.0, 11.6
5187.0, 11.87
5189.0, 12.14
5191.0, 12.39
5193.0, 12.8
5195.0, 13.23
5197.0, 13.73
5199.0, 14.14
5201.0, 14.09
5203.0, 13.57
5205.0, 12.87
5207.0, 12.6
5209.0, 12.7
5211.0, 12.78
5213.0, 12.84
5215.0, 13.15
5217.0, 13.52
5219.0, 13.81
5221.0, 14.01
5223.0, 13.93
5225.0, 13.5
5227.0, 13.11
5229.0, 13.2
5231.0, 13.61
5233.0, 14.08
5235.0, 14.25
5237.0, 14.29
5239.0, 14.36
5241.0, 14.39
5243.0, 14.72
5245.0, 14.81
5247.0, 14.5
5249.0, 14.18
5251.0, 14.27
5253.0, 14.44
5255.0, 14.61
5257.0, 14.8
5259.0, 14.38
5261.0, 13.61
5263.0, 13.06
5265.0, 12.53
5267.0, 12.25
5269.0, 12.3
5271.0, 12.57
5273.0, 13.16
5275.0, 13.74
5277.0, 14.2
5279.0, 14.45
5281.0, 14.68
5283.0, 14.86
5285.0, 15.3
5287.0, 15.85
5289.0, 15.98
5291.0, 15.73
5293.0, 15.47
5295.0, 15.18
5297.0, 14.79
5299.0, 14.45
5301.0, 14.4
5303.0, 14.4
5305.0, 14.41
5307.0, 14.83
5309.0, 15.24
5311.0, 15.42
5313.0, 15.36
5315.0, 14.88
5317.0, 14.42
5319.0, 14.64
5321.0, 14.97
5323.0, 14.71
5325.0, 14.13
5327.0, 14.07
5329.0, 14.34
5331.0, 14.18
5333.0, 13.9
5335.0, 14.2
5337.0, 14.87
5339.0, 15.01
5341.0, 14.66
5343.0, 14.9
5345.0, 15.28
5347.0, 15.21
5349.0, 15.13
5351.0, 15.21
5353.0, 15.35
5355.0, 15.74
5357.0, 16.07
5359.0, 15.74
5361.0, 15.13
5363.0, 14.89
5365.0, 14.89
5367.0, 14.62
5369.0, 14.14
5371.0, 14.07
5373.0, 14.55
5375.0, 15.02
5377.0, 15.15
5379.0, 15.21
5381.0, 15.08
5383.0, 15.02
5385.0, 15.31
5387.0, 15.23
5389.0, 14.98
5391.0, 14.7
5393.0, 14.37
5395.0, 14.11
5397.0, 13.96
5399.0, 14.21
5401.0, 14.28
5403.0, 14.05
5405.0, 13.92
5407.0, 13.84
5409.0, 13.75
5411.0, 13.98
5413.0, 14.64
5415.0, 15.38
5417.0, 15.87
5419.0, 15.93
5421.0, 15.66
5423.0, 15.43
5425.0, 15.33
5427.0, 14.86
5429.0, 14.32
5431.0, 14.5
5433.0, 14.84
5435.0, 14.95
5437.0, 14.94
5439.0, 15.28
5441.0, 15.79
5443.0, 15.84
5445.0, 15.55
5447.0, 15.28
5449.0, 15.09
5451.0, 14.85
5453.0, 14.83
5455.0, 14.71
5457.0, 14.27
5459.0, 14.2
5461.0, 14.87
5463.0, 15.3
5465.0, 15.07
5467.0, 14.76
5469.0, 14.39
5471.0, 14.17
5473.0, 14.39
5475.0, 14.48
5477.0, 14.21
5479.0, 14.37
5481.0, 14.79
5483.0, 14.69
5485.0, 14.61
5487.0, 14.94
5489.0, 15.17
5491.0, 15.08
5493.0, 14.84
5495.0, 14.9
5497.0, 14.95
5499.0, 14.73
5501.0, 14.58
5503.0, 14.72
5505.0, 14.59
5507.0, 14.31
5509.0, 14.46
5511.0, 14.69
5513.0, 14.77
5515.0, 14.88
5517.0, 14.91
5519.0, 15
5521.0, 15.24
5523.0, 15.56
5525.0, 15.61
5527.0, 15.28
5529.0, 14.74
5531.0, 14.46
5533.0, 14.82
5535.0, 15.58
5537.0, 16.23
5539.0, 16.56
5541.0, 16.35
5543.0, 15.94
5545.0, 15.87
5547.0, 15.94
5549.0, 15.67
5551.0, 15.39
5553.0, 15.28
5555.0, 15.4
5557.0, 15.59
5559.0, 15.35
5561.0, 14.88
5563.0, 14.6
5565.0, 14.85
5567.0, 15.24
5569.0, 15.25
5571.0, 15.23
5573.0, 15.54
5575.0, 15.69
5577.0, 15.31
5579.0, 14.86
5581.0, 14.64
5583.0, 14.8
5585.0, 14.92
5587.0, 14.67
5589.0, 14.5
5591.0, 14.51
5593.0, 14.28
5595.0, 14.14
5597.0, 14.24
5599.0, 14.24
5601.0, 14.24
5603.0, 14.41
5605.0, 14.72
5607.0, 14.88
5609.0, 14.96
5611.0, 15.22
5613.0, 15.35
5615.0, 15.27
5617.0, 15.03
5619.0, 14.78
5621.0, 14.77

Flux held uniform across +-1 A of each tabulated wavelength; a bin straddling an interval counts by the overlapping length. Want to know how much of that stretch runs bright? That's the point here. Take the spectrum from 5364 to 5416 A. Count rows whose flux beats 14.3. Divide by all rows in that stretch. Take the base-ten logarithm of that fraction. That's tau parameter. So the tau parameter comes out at -0.239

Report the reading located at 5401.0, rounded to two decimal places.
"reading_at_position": 14.28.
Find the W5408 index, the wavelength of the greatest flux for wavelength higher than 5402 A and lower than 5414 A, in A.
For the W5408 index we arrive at 5413.0 A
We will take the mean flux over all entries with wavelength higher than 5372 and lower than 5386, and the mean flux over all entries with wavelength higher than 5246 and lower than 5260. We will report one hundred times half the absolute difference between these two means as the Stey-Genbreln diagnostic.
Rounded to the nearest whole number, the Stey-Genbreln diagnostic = 30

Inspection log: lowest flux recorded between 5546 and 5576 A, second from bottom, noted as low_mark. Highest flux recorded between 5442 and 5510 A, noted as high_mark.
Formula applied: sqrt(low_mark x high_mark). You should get 15.3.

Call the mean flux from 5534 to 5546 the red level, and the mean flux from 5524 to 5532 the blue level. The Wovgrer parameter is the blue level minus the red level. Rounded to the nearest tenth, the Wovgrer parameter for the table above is -1.1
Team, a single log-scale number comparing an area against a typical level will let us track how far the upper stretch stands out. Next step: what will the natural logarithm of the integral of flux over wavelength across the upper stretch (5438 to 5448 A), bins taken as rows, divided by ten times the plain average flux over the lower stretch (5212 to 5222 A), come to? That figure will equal 0.14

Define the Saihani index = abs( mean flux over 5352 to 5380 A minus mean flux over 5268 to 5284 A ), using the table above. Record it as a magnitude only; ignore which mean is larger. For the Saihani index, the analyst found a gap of 1.3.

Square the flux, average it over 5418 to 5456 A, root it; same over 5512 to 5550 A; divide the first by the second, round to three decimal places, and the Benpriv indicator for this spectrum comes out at 0.981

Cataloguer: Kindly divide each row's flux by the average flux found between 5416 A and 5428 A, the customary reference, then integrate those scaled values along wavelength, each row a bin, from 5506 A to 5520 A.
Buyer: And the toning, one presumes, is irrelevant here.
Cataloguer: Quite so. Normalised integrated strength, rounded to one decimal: 13.3 A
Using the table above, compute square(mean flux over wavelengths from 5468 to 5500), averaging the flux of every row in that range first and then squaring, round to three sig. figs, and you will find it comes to 215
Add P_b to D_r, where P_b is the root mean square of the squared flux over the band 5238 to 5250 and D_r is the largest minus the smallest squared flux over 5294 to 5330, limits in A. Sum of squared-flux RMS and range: 250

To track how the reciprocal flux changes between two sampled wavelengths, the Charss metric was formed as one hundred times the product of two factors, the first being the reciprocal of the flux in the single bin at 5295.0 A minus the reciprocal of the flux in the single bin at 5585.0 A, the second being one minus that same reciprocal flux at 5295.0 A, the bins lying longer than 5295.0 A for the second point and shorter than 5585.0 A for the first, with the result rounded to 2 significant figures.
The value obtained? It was -0.11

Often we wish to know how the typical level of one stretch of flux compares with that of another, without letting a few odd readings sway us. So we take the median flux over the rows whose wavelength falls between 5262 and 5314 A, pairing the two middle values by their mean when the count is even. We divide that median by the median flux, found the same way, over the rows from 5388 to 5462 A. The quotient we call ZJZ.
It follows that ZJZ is 0.98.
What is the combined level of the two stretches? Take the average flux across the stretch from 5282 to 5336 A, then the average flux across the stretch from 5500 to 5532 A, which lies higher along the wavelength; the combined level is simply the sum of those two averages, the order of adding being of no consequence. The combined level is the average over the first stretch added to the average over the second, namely 29.7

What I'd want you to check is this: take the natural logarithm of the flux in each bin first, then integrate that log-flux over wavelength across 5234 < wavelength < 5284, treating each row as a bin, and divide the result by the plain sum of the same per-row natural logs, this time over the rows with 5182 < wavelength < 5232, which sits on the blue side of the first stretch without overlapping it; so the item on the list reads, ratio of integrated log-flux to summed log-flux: 2.052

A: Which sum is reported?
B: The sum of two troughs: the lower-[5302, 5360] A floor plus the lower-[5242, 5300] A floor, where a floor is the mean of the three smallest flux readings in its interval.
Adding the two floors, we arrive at 26.4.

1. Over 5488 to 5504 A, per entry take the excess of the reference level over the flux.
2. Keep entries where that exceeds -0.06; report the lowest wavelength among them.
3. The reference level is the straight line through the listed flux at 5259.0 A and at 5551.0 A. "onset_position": 5489.0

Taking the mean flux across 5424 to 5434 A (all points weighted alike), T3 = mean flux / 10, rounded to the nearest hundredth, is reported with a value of 1.48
